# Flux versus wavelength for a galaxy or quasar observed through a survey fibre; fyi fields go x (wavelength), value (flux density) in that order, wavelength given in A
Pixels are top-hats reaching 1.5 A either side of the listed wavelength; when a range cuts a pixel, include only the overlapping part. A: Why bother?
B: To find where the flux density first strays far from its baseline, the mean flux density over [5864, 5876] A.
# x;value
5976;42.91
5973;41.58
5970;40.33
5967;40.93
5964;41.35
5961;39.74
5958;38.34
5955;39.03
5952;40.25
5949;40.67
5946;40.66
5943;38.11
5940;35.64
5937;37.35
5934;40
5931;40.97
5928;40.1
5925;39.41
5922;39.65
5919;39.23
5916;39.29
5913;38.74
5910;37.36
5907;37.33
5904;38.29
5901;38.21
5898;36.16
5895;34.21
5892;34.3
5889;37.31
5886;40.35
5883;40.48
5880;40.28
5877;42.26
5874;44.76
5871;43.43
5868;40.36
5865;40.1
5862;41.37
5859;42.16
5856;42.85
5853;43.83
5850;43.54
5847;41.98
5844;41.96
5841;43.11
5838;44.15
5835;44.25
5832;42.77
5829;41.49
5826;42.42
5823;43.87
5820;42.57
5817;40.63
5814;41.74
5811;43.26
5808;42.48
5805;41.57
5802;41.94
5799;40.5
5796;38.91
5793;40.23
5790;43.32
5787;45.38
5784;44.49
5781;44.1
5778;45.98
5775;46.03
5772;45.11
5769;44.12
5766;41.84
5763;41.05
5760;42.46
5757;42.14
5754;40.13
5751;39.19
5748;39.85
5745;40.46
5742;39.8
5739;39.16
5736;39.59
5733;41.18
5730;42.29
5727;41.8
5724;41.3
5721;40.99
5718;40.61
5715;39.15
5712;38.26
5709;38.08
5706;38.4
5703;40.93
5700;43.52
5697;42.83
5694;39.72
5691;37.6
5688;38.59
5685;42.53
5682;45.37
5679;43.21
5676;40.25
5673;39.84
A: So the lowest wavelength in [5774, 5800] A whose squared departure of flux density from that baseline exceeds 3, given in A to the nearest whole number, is 5775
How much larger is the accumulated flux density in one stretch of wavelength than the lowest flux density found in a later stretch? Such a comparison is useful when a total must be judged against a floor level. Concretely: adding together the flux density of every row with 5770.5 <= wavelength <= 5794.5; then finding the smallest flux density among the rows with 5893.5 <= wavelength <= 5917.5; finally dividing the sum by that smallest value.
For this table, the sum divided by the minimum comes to 10.4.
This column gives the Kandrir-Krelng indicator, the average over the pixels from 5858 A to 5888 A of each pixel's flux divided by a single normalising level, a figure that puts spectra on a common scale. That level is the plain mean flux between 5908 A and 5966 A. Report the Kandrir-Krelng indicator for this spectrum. 1.06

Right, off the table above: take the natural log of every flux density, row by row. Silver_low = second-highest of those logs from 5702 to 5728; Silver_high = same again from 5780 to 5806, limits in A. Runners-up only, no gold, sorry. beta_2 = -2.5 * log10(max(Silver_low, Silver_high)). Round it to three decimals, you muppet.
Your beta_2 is -1.448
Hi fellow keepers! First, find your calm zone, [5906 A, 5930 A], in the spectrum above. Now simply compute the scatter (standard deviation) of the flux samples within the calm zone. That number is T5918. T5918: 1.0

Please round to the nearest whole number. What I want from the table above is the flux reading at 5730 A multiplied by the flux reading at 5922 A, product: 1677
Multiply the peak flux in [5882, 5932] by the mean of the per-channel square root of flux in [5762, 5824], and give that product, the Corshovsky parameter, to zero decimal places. 268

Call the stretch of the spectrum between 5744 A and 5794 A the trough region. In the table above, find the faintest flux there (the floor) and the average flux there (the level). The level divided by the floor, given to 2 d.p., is 1.09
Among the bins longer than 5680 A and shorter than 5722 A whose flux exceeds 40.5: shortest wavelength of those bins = 5682 A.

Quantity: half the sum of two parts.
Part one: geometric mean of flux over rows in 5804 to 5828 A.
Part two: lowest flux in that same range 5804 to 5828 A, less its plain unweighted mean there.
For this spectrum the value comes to 20.3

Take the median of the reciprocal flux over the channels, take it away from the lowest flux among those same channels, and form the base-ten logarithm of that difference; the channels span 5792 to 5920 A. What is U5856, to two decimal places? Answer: 1.53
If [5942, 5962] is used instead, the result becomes 1.58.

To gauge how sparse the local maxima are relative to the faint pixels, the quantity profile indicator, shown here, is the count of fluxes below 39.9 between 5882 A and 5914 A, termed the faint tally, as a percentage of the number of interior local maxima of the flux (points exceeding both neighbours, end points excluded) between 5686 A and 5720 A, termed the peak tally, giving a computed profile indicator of 900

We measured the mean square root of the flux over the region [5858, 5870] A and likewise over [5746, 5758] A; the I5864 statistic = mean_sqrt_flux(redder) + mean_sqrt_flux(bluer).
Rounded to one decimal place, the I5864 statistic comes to 12.8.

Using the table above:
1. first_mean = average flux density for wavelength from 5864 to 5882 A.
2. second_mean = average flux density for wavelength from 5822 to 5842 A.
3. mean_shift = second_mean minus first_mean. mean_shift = 1.3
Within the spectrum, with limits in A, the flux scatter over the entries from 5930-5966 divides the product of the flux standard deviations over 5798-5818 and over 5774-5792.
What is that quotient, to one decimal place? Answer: 0.6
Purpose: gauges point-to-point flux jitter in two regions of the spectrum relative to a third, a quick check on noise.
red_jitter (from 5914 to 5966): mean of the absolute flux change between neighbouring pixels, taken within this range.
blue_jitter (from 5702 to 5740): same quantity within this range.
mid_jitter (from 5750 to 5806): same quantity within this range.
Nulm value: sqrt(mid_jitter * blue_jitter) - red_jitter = -0.088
